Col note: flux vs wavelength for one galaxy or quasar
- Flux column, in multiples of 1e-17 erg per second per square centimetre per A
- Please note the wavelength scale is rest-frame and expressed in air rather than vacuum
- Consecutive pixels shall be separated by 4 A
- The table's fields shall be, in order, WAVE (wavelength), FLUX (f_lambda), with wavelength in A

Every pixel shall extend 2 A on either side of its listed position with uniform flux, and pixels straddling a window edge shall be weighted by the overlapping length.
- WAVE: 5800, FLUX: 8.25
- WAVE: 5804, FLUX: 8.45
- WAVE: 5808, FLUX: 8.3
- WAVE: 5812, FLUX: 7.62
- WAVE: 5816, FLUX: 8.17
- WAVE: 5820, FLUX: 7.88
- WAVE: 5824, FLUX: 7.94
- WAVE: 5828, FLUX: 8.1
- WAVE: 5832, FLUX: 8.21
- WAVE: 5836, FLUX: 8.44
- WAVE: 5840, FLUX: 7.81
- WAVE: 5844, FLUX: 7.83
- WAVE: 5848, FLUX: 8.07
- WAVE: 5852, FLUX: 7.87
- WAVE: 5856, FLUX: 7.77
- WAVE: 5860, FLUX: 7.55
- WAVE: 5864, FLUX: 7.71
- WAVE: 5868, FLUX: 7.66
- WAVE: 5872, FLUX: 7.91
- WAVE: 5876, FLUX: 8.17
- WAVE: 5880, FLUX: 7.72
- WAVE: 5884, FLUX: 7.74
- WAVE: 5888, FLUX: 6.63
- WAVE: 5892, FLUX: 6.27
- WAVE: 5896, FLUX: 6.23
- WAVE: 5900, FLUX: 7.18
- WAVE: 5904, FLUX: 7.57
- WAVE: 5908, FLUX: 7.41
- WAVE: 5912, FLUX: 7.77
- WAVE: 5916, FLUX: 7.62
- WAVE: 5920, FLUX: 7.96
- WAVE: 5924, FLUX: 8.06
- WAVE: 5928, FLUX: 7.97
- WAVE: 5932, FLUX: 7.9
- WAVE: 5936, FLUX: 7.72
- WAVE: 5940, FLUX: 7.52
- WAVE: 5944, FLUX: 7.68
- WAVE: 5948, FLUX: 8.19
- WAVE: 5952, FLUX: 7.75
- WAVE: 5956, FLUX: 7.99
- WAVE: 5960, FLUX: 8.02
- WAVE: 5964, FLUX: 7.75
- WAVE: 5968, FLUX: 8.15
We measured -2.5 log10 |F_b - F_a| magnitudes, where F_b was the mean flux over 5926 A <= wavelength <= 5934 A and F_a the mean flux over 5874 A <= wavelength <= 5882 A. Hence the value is 5.0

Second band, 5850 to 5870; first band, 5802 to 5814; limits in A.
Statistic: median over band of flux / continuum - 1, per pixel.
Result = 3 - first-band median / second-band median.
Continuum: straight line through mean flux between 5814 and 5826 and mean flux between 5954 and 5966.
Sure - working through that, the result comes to 4.13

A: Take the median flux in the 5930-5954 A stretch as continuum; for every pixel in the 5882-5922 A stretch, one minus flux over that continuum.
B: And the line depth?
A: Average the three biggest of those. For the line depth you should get 0.18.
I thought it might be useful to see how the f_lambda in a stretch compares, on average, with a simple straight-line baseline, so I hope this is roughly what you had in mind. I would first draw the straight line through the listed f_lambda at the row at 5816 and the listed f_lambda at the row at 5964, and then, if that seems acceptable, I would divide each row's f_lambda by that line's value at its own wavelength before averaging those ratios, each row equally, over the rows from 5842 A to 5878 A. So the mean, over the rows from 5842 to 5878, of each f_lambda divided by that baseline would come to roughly 0.97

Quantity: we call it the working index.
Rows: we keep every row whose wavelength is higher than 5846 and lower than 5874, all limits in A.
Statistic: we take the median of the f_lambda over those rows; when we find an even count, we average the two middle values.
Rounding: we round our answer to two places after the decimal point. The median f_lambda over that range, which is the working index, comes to 7.77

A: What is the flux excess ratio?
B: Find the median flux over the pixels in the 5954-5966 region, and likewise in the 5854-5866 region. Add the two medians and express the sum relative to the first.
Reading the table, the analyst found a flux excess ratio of 1.965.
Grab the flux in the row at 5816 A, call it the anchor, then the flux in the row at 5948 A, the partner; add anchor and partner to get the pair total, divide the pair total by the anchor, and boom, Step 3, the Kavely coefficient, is 2.00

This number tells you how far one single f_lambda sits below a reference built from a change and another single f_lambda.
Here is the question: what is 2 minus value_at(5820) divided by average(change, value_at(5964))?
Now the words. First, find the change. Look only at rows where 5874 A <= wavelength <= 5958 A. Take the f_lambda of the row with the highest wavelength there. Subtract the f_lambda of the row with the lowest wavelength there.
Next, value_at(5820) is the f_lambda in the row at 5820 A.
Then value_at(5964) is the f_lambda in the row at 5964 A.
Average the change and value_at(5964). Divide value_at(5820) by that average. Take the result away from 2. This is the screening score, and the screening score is -0.08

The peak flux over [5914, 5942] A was 8.06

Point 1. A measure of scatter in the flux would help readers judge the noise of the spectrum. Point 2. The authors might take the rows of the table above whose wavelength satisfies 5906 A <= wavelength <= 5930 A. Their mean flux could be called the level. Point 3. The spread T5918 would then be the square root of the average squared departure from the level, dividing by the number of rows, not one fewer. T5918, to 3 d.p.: 0.226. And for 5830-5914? 0.569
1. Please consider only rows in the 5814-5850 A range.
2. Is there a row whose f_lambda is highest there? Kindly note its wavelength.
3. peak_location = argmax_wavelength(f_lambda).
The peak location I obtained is 5836 A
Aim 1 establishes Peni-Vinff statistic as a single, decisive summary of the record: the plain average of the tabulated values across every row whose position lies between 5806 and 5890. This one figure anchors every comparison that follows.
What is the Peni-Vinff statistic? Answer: 7.86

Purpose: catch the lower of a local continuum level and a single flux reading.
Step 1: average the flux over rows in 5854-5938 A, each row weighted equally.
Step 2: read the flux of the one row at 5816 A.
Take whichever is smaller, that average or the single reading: 7.55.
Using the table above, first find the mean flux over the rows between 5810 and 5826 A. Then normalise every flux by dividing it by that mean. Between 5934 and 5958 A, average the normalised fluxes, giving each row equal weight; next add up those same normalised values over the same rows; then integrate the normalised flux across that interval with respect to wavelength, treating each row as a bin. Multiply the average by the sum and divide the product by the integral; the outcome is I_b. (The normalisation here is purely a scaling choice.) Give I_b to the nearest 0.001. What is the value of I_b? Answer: 0.247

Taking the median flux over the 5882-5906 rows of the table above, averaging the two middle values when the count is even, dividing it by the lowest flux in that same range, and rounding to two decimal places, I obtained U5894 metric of 1.11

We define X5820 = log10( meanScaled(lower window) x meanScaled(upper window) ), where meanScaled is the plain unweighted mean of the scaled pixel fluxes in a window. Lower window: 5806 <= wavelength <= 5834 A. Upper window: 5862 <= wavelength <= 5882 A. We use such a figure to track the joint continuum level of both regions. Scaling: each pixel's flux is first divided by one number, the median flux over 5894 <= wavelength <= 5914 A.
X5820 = 0.059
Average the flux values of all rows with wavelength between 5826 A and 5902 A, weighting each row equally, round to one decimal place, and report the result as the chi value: 7.6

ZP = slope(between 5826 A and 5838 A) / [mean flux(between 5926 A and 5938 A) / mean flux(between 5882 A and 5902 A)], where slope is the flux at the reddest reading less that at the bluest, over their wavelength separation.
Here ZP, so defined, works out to 0.037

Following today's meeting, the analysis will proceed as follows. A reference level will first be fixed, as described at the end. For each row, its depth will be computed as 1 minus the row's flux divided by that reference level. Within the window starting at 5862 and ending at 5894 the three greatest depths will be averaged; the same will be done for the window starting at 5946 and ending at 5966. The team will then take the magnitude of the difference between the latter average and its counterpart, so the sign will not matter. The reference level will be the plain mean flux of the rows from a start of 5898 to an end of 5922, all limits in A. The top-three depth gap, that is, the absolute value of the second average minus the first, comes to 0.13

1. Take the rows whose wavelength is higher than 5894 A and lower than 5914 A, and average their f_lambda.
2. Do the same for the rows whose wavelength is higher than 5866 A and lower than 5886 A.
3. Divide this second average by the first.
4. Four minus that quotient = 2.92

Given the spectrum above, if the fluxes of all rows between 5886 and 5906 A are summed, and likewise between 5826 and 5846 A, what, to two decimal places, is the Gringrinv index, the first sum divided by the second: 0.84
